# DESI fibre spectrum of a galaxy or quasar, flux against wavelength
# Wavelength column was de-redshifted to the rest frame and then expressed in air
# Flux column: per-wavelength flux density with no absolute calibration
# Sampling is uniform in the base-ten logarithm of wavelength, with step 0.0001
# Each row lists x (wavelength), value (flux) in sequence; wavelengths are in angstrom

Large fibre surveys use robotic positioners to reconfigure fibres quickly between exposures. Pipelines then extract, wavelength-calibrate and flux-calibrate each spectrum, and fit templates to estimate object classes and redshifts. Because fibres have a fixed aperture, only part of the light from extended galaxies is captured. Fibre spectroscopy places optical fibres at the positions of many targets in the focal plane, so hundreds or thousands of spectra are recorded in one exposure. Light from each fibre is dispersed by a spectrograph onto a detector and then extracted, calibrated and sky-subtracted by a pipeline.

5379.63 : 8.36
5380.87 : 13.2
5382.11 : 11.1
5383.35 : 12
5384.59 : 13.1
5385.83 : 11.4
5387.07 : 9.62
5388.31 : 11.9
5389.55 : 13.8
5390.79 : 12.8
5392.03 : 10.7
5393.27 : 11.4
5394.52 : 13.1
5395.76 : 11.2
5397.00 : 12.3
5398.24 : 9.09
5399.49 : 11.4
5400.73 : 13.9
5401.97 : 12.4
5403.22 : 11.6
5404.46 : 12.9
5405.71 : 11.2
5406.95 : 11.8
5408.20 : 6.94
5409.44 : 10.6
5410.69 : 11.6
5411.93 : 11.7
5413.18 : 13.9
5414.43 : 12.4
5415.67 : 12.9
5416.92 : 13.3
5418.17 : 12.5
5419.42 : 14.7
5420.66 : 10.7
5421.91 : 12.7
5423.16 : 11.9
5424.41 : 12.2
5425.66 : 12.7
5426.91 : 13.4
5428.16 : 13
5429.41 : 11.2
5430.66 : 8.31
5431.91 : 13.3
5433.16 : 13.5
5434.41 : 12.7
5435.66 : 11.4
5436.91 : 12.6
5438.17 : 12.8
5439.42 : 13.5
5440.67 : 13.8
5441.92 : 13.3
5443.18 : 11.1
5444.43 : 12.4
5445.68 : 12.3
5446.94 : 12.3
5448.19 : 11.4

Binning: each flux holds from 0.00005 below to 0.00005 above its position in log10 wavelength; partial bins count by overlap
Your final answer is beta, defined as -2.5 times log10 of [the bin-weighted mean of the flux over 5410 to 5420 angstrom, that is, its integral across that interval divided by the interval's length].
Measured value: -2.77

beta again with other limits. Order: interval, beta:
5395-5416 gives -2.66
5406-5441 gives -2.72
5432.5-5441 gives -2.77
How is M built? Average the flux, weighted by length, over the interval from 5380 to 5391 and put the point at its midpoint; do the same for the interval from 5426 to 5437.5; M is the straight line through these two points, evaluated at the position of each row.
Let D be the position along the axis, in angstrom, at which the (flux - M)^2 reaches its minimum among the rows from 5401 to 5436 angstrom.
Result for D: 5424.41 angstrom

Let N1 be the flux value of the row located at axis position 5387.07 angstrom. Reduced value 9.62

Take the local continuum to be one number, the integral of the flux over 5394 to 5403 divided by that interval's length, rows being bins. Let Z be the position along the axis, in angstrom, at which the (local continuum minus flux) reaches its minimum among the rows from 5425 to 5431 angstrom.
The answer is 5426.91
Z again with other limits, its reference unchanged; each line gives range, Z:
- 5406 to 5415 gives 5413.18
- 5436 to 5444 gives 5440.67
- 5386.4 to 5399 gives 5389.55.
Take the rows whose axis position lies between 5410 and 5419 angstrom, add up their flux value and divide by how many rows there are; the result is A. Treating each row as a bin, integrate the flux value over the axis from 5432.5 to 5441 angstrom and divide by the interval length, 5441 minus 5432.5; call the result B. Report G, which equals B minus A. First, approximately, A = 12.6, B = 12.9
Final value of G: 0.3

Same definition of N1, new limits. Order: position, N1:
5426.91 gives 13.4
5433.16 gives 13.5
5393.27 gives 11.4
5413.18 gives 13.9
